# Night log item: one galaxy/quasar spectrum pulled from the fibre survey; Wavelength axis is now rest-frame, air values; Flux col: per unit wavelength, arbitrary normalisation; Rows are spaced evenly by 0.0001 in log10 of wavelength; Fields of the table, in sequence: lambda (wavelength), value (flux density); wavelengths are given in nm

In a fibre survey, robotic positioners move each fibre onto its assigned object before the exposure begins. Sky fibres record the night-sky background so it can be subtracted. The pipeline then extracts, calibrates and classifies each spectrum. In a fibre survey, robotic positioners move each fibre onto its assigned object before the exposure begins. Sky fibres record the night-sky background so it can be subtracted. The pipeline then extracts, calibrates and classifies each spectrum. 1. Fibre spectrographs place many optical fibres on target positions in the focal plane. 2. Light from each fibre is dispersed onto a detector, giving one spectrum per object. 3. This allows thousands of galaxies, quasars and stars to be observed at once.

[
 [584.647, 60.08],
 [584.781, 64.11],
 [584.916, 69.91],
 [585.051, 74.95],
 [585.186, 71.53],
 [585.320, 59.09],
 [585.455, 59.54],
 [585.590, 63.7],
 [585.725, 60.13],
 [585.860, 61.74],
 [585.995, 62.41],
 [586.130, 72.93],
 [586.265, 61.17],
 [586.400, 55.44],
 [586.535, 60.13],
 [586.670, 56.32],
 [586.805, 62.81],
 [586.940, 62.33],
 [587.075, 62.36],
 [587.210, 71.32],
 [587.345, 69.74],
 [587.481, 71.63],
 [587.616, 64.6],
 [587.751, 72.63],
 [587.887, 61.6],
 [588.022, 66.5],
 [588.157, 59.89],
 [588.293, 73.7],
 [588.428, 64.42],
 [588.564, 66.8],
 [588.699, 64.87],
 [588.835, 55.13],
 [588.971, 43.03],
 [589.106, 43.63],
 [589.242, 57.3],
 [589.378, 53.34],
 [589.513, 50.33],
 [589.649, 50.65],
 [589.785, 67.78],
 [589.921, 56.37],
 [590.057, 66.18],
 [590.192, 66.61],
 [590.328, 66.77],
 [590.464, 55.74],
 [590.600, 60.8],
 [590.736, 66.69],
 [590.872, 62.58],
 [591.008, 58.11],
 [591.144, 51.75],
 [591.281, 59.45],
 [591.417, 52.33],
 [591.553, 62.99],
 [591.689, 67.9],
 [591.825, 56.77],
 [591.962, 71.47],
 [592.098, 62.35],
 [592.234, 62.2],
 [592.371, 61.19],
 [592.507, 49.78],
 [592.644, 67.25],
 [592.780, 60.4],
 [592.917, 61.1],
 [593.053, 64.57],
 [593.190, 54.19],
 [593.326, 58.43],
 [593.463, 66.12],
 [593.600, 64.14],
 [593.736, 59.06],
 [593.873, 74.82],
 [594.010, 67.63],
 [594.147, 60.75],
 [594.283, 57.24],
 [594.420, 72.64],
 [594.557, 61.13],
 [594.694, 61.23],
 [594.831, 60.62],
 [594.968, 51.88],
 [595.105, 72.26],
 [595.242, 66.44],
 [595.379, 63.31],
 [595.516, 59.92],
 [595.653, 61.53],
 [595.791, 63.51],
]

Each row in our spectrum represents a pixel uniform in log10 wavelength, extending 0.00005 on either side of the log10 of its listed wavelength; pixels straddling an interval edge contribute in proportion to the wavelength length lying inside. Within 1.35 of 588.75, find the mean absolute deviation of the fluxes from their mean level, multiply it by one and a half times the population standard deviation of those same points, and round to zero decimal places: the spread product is 99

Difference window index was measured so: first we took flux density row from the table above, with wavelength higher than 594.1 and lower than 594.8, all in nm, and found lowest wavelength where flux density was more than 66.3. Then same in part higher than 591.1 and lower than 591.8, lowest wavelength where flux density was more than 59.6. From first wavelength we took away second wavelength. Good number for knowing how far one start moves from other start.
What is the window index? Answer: 2.87 nm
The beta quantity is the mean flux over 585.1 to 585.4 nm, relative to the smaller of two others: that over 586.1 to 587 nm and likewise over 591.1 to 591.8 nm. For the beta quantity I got 1.11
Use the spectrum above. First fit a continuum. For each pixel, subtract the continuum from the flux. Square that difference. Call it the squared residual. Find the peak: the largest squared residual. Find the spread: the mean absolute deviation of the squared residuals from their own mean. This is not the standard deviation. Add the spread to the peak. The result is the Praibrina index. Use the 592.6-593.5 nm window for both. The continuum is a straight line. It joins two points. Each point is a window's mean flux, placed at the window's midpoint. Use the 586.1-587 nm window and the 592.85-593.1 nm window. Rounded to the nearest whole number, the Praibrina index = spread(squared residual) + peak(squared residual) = 92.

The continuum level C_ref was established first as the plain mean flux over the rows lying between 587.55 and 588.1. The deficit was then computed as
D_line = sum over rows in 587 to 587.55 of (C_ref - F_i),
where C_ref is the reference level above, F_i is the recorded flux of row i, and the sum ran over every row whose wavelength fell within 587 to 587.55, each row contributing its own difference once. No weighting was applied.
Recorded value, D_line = -10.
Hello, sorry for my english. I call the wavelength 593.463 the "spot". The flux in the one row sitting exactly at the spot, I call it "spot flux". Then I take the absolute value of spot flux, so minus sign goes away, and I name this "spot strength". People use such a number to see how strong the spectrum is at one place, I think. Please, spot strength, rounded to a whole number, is 66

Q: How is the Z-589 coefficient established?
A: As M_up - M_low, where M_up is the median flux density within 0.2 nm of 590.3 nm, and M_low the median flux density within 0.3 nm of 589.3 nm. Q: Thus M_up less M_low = 15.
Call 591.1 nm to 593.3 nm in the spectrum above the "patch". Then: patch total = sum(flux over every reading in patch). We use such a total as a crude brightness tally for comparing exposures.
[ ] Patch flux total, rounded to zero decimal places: 966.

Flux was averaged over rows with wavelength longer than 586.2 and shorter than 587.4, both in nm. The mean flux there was 62.4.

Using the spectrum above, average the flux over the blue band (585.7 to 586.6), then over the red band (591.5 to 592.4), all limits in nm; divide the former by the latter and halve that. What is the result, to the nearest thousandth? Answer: 0.488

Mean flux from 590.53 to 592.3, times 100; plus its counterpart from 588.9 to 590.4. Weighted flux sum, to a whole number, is 6175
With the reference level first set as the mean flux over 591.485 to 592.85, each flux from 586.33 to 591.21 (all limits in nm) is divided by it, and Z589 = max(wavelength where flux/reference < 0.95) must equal 591.144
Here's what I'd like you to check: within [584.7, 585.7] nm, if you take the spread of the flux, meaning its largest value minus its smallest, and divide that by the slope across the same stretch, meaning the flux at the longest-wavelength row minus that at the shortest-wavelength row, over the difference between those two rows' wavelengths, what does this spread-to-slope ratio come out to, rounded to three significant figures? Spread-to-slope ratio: -31.3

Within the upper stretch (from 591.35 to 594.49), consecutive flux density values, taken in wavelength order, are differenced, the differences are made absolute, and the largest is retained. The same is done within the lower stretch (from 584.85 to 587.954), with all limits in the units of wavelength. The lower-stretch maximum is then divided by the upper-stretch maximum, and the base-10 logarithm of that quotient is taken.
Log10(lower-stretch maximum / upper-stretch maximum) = -0.15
